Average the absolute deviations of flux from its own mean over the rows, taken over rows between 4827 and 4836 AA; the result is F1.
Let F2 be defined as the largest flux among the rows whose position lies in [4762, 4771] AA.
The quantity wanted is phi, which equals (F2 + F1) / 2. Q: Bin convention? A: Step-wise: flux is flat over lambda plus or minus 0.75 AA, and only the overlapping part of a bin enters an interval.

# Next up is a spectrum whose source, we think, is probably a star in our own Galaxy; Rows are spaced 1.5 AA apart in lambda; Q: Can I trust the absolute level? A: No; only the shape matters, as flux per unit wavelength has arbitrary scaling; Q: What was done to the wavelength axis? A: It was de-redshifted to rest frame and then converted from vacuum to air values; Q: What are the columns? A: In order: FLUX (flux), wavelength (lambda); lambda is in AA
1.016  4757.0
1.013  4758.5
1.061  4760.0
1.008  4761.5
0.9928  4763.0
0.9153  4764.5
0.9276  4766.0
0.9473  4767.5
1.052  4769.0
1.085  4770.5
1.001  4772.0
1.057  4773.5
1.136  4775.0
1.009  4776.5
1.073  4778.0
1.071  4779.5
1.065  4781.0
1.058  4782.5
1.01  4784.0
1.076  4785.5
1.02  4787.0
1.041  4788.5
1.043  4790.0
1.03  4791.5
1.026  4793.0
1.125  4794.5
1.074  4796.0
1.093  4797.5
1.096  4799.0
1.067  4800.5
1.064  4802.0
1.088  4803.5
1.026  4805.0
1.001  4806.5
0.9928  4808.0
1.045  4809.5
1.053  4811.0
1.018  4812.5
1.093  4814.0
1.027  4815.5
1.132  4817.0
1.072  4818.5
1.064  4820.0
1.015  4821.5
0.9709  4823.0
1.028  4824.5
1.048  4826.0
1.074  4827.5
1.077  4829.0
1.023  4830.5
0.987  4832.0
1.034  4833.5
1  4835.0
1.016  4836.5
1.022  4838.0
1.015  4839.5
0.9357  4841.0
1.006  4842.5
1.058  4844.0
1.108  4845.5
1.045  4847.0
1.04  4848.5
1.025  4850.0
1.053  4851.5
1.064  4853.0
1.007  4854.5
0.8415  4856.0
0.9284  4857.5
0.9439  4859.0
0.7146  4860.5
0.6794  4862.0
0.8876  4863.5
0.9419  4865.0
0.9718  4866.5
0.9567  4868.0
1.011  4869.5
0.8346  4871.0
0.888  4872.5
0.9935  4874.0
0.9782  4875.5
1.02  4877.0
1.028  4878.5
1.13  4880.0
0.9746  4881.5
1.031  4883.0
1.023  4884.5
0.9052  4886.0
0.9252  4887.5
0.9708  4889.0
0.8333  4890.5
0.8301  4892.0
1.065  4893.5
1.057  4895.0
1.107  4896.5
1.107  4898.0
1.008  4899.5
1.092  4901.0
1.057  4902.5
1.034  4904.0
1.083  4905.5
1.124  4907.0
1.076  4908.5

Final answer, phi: 0.557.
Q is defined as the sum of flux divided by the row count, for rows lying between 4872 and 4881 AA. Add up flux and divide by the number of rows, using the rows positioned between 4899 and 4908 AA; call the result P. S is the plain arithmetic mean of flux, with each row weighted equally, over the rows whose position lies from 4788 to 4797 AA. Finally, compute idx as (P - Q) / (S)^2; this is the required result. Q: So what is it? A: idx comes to 0.05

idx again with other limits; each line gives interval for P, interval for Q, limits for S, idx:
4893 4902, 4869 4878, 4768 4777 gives 0.11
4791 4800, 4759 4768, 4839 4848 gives 0.09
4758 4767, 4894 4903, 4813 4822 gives -0.07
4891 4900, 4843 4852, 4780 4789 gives -0.02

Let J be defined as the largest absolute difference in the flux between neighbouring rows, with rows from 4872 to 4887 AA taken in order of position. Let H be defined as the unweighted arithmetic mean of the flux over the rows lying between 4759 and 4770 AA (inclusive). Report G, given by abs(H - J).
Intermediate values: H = 0.99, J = 0.155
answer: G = 0.831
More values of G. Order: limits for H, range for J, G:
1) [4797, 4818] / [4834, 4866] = 0.828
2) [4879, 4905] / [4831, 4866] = 0.780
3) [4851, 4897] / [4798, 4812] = 0.893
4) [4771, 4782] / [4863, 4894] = 0.824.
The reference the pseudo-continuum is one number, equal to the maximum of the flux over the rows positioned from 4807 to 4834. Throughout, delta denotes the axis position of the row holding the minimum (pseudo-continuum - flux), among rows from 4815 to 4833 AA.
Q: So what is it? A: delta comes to 4817.0 AA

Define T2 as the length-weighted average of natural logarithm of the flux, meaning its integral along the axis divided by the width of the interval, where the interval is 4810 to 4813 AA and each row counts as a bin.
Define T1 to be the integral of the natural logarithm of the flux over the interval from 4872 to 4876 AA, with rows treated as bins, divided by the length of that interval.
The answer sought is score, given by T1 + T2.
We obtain -0.01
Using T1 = -0.05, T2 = 0.04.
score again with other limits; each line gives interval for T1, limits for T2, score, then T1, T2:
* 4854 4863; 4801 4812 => -0.14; -0.17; 0.04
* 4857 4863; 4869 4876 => -0.28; -0.22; -0.07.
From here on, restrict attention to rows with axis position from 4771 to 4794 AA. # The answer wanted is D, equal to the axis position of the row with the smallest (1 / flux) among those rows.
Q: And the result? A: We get 4775.0 AA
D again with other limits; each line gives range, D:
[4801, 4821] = 4817.0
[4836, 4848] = 4845.5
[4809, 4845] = 4817.0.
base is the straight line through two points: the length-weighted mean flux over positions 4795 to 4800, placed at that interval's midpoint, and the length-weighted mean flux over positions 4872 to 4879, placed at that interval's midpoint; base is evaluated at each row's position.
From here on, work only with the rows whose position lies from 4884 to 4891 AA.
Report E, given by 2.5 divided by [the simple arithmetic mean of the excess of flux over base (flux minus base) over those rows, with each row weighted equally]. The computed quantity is -70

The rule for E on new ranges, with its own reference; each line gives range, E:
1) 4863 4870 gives -60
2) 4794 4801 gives 1000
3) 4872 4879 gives -1487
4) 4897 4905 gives 23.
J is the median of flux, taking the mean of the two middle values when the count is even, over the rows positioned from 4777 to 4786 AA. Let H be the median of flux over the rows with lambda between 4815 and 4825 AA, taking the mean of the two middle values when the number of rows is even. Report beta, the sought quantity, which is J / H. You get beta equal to 1.04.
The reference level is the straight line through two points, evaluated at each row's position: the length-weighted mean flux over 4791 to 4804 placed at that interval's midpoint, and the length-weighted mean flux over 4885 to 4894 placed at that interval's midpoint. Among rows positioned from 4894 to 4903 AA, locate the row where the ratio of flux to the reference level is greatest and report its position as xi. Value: 4898.0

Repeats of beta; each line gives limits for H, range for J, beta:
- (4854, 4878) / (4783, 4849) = 1.10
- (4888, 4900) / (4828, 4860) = 0.99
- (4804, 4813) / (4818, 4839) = 1.00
